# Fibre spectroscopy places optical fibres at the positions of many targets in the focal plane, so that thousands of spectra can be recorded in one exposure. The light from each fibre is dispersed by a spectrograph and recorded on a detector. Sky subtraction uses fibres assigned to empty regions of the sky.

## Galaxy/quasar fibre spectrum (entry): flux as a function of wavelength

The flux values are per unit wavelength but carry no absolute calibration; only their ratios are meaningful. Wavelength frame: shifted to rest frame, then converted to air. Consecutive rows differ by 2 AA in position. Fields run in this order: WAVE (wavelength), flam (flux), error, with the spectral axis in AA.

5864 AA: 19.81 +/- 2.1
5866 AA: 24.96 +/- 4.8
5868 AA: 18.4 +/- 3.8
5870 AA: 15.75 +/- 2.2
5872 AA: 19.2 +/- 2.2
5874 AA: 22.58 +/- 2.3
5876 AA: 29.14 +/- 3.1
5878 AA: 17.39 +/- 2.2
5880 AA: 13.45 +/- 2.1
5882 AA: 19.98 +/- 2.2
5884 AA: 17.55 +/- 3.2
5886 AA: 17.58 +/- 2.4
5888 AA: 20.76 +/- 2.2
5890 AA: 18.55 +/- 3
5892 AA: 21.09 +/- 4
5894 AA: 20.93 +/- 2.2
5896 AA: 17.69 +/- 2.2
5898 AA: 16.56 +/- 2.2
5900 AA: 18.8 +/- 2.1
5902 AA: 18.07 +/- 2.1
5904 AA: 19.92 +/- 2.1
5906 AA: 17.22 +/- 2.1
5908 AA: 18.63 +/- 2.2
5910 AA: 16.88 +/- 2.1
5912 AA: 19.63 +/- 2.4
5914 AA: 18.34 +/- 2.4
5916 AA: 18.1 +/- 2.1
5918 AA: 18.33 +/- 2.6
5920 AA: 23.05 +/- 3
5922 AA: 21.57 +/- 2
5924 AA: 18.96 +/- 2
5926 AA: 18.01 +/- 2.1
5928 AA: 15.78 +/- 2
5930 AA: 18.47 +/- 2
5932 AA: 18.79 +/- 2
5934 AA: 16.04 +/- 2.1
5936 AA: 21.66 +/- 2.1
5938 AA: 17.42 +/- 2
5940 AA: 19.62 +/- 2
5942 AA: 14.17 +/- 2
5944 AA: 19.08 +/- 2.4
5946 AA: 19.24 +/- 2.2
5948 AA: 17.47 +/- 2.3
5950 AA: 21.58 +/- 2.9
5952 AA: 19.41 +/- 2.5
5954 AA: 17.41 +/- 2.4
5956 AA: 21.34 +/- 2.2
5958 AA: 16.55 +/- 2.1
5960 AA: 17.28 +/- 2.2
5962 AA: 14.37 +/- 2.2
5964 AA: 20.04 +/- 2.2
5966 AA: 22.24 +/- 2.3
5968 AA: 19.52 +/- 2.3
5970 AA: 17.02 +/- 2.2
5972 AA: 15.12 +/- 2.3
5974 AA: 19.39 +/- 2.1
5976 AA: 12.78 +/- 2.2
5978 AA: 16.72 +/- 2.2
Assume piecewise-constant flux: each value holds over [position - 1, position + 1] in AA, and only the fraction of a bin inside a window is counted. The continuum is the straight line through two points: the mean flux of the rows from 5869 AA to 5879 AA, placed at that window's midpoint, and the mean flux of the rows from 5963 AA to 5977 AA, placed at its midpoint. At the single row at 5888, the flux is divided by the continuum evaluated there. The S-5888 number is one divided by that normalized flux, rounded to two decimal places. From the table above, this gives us 0.98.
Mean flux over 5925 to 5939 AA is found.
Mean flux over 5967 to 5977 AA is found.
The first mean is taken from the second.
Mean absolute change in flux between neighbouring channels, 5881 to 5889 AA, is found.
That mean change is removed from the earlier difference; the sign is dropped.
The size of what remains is 3.14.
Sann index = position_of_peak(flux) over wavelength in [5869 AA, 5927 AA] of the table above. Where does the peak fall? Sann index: 5876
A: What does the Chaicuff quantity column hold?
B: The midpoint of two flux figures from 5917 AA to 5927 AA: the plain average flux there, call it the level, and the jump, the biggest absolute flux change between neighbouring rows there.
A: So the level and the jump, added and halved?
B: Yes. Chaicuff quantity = 12.4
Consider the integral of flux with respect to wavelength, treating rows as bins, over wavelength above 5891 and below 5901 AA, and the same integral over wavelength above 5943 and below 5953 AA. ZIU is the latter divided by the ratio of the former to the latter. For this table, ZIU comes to 197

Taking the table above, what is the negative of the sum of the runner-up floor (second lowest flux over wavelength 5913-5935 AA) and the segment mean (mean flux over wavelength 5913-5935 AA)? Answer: -34.7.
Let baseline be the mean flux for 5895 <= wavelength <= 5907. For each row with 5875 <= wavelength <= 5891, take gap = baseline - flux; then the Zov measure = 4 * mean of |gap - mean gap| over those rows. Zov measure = 12.0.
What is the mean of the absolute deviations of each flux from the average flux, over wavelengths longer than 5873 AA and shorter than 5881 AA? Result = 5.2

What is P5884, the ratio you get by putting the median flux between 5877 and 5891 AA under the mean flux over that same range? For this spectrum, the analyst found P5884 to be 1.02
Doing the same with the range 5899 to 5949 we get 1.00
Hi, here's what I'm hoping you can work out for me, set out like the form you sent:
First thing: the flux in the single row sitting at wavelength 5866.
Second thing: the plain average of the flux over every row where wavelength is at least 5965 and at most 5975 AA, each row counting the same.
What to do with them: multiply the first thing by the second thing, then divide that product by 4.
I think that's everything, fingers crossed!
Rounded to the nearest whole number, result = 116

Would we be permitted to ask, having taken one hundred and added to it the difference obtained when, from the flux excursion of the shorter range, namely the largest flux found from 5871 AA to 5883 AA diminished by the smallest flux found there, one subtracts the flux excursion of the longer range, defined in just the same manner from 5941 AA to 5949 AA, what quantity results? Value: 111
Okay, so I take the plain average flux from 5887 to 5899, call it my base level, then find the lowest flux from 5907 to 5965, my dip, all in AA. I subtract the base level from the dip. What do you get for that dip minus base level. -5.1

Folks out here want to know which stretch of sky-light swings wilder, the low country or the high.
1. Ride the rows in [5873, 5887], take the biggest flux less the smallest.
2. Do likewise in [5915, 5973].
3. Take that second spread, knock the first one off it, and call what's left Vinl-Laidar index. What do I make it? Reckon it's -6.8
